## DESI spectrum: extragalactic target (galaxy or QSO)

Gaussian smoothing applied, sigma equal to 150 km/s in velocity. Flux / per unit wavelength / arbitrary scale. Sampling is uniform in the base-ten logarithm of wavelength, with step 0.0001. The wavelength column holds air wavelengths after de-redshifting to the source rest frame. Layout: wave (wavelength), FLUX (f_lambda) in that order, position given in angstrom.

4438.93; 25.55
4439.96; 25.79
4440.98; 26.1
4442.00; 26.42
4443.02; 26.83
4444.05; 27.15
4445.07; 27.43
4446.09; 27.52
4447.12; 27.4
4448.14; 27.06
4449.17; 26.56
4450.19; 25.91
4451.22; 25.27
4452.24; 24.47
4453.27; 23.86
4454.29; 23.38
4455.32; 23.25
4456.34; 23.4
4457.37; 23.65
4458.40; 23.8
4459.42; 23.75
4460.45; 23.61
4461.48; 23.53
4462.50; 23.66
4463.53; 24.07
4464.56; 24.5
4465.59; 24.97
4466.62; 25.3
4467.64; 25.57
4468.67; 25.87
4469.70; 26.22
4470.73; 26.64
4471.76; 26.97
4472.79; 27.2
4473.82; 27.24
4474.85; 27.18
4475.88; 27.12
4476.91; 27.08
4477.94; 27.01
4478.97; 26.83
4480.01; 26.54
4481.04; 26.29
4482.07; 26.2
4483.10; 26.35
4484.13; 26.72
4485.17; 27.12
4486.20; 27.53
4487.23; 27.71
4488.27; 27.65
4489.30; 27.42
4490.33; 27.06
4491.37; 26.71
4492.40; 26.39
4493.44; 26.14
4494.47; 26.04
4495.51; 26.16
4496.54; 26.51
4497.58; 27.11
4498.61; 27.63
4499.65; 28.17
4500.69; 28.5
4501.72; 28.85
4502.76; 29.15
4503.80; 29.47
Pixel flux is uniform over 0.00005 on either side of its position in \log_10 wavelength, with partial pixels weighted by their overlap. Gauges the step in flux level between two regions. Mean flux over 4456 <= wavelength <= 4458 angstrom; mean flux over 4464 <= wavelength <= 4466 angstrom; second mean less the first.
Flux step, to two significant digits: 1.2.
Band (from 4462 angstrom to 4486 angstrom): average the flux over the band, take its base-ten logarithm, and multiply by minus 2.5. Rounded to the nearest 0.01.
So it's -3.55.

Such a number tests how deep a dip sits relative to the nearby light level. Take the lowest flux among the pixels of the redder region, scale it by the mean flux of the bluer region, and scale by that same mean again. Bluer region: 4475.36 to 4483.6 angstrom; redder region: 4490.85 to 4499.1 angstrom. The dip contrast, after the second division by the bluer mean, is 0.037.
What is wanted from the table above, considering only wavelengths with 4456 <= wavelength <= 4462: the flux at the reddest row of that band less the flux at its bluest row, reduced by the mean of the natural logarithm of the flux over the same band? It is -3.0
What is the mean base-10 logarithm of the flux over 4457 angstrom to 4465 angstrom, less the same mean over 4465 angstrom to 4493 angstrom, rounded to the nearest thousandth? -0.049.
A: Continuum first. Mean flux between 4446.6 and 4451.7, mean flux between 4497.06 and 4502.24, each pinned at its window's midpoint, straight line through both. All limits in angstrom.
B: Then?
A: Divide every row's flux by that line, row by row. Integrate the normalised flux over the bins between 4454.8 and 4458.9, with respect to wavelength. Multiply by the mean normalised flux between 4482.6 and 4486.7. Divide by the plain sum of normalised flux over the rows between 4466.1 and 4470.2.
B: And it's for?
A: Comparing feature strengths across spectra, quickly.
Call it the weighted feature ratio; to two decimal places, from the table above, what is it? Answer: 0.93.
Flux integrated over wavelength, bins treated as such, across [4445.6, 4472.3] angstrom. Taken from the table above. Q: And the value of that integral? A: 668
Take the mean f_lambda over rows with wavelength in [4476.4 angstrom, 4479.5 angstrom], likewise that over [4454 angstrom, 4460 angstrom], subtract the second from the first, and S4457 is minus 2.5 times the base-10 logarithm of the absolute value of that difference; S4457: -1.3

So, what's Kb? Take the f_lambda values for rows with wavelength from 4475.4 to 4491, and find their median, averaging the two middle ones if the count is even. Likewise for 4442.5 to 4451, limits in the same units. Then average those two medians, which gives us 27.1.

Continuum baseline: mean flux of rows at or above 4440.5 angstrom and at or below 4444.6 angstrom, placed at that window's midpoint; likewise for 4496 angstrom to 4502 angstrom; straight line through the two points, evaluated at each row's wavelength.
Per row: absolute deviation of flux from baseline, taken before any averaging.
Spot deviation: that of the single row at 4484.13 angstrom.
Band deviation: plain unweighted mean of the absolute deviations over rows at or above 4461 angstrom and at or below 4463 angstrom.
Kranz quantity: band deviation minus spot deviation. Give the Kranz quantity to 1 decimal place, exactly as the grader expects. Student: 2.7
